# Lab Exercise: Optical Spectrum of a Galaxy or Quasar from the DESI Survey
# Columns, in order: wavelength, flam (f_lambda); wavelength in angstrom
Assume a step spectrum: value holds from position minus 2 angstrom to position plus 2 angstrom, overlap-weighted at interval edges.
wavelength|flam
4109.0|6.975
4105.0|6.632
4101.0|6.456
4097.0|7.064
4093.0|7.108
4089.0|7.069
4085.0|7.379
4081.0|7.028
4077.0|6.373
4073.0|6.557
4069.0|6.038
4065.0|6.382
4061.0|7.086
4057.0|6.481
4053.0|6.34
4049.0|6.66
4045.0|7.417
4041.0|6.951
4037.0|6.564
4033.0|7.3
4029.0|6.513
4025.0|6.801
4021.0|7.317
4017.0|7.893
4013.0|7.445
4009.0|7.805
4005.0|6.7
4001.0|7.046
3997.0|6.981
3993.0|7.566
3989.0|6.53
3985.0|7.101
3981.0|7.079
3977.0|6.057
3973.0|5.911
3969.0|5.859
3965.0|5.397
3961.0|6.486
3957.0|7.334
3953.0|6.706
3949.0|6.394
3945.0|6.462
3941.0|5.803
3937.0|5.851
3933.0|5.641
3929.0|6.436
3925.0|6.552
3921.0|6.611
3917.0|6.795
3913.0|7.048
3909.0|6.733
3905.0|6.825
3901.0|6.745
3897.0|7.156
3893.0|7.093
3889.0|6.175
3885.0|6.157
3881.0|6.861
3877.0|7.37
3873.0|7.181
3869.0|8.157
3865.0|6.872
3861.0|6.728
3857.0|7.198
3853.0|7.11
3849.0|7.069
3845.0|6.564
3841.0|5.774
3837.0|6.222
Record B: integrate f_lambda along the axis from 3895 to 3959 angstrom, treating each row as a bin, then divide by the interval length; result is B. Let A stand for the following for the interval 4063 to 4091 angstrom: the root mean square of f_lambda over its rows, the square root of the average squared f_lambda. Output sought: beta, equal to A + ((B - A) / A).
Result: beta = 6.68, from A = 6.70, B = 6.6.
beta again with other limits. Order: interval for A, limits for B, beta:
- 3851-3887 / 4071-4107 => 7.06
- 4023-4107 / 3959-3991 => 6.71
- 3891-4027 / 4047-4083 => 6.71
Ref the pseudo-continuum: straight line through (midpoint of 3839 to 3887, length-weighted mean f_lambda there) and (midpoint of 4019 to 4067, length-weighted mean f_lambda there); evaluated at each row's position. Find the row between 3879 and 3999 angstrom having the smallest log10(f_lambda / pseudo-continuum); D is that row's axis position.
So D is 3965.0 angstrom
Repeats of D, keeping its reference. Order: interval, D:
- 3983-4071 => 4069.0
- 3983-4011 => 3989.0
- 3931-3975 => 3965.0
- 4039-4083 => 4069.0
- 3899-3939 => 3933.0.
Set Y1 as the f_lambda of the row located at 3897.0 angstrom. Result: 7.156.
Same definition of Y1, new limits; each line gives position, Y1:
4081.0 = 7.028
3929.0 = 6.436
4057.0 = 6.481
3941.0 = 5.803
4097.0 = 7.064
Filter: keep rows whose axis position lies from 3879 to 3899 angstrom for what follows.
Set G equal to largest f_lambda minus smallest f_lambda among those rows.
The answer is 1.0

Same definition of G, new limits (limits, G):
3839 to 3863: 1.4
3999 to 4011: 1.1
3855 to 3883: 1.4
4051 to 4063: 0.7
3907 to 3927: 0.5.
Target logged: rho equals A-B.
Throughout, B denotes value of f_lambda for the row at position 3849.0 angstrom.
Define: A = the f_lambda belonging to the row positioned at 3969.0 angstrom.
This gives -1.2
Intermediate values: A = 5.859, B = 7.069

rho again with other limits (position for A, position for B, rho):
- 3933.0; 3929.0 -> -0.8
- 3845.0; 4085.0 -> -0.8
